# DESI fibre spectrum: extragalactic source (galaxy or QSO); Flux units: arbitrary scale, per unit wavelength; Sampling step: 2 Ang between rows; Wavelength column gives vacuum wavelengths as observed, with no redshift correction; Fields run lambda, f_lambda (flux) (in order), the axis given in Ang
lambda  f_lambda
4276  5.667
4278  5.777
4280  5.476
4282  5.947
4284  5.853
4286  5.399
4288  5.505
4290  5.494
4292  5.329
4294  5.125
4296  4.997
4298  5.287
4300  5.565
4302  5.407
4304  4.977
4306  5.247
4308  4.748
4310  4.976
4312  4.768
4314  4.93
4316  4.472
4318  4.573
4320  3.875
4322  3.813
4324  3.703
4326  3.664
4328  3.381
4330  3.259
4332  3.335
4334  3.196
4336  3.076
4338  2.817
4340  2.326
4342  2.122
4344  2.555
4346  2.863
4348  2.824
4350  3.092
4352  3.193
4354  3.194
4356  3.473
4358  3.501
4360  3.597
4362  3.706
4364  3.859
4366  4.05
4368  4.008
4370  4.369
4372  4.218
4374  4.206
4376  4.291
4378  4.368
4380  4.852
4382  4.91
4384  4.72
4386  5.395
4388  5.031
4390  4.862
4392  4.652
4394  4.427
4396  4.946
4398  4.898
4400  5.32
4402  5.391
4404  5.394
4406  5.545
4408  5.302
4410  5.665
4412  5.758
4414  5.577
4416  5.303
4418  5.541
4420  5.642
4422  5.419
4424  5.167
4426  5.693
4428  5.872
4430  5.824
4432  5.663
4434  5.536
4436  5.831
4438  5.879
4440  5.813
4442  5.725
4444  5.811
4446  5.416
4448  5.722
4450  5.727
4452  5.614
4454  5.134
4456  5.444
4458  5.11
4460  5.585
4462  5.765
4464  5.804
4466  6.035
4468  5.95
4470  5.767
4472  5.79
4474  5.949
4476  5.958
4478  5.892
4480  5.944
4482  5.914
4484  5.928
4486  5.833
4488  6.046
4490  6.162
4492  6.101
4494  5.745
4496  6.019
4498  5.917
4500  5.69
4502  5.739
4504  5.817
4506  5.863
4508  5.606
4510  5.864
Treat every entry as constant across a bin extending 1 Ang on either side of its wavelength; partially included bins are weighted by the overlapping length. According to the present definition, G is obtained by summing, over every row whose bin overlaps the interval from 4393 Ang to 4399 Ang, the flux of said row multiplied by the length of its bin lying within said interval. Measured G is 28.5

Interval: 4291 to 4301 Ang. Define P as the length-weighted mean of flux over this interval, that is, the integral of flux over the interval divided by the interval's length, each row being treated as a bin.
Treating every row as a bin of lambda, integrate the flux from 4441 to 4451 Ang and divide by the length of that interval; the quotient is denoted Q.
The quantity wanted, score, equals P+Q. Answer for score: 10.9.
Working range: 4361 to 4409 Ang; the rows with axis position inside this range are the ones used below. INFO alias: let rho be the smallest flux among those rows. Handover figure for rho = 3.706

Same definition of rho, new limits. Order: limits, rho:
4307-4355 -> 2.122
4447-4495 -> 5.11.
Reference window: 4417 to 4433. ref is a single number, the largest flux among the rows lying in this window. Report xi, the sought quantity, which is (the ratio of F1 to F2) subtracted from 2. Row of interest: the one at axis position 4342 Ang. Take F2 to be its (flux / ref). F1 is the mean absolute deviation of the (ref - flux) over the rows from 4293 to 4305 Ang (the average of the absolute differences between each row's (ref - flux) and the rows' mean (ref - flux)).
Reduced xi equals 1.47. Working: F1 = 0.19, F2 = 0.36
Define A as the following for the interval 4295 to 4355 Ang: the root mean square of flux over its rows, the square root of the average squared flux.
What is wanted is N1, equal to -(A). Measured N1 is -4.0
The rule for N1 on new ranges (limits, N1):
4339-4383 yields -3.7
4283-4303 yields -5.4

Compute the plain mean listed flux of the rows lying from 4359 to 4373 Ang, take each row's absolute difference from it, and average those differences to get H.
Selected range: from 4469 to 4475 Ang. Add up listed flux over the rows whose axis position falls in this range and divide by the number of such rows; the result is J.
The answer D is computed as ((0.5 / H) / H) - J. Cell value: 5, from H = 0.216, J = 5.84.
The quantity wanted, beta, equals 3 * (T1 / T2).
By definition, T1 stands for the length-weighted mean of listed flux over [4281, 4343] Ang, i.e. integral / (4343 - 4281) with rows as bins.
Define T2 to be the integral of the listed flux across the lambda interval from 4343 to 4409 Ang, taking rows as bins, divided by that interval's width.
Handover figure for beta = 3.1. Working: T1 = 4.4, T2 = 4.27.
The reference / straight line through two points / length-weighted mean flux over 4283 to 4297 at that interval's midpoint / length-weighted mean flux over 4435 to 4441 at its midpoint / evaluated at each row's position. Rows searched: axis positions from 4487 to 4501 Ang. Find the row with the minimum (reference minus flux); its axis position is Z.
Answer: 4490 Ang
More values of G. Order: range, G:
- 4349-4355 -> 19.0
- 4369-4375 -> 25.6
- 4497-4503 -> 34.7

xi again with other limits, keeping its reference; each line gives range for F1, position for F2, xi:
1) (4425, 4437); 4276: 1.89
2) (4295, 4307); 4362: 1.73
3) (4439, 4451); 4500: 1.90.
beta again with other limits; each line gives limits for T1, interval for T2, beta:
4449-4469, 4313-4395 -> 4.4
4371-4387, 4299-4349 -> 3.6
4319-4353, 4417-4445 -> 1.7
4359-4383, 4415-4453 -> 2.2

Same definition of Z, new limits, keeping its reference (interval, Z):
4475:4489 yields 4488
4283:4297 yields 4284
